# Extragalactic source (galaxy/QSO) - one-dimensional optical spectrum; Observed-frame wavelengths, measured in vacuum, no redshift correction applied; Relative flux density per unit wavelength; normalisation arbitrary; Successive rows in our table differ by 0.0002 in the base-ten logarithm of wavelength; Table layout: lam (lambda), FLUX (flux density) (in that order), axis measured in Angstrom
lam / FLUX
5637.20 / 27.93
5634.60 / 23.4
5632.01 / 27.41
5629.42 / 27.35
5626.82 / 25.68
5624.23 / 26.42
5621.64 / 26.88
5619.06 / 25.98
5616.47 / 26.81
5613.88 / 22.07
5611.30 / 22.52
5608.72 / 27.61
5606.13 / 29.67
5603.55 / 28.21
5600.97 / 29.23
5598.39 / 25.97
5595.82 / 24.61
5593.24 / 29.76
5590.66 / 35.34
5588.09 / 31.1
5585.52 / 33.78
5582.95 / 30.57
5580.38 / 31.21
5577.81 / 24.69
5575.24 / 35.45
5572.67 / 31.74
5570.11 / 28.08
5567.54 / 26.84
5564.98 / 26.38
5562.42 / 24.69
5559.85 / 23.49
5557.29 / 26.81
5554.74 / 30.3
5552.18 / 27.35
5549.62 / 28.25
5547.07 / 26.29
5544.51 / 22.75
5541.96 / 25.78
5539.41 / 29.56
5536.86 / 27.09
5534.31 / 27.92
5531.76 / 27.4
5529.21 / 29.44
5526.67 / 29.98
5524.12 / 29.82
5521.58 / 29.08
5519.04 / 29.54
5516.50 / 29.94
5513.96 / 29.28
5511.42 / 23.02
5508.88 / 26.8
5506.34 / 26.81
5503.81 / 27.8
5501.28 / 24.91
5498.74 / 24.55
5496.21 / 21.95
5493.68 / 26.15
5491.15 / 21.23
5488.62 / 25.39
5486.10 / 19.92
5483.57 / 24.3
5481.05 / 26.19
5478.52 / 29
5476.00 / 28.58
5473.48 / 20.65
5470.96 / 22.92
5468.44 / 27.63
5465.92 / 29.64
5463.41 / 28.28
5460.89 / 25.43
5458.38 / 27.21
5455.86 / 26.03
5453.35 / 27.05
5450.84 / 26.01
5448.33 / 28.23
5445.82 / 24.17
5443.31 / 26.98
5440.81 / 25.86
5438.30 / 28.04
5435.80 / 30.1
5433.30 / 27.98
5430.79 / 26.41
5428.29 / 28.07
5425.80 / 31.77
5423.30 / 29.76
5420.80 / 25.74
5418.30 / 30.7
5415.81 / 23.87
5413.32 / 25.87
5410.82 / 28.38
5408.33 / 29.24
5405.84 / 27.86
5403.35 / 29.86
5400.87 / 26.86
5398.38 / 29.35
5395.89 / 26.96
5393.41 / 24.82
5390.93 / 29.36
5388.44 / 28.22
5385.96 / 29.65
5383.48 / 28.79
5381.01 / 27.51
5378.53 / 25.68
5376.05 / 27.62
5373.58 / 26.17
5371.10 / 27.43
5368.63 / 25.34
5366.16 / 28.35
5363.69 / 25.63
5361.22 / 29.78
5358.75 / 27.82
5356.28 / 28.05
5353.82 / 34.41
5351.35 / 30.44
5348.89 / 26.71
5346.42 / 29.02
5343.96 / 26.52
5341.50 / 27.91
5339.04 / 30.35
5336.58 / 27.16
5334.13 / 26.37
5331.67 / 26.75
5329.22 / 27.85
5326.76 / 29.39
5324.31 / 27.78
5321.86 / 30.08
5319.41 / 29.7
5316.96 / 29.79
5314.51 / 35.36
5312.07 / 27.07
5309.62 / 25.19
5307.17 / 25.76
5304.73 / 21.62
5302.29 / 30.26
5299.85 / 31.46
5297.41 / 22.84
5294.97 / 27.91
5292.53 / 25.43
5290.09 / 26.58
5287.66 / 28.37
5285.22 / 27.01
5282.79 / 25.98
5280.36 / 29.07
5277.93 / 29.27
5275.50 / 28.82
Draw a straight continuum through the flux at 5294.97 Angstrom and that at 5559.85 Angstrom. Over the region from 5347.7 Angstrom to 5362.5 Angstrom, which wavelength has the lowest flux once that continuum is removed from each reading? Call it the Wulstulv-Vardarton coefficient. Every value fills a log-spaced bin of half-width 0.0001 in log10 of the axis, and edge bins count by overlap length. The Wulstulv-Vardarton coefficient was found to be 5348.89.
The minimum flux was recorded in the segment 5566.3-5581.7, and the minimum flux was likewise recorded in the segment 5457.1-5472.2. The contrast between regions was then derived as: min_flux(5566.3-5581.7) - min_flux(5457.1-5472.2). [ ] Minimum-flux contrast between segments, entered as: 1.8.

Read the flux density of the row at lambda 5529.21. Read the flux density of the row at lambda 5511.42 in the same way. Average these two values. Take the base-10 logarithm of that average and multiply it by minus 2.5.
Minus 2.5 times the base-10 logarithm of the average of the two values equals -3.55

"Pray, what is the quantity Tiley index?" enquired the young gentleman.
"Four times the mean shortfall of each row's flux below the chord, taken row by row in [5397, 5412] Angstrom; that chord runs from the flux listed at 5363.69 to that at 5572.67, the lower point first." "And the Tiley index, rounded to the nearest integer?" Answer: -7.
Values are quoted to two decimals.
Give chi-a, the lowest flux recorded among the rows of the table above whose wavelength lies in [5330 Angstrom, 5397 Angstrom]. 24.82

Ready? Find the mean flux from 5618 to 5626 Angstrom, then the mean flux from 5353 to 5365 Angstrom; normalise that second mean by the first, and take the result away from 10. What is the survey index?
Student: 8.90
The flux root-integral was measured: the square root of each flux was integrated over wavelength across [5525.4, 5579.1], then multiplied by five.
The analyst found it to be 1410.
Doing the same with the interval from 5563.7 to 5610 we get 1255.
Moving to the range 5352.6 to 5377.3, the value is 654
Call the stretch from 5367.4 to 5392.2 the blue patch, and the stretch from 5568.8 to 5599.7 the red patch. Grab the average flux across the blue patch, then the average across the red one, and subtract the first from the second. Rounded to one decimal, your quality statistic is 2.6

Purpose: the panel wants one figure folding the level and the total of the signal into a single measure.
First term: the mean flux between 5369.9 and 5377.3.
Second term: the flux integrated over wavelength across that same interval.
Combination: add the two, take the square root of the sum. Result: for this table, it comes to 15.1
